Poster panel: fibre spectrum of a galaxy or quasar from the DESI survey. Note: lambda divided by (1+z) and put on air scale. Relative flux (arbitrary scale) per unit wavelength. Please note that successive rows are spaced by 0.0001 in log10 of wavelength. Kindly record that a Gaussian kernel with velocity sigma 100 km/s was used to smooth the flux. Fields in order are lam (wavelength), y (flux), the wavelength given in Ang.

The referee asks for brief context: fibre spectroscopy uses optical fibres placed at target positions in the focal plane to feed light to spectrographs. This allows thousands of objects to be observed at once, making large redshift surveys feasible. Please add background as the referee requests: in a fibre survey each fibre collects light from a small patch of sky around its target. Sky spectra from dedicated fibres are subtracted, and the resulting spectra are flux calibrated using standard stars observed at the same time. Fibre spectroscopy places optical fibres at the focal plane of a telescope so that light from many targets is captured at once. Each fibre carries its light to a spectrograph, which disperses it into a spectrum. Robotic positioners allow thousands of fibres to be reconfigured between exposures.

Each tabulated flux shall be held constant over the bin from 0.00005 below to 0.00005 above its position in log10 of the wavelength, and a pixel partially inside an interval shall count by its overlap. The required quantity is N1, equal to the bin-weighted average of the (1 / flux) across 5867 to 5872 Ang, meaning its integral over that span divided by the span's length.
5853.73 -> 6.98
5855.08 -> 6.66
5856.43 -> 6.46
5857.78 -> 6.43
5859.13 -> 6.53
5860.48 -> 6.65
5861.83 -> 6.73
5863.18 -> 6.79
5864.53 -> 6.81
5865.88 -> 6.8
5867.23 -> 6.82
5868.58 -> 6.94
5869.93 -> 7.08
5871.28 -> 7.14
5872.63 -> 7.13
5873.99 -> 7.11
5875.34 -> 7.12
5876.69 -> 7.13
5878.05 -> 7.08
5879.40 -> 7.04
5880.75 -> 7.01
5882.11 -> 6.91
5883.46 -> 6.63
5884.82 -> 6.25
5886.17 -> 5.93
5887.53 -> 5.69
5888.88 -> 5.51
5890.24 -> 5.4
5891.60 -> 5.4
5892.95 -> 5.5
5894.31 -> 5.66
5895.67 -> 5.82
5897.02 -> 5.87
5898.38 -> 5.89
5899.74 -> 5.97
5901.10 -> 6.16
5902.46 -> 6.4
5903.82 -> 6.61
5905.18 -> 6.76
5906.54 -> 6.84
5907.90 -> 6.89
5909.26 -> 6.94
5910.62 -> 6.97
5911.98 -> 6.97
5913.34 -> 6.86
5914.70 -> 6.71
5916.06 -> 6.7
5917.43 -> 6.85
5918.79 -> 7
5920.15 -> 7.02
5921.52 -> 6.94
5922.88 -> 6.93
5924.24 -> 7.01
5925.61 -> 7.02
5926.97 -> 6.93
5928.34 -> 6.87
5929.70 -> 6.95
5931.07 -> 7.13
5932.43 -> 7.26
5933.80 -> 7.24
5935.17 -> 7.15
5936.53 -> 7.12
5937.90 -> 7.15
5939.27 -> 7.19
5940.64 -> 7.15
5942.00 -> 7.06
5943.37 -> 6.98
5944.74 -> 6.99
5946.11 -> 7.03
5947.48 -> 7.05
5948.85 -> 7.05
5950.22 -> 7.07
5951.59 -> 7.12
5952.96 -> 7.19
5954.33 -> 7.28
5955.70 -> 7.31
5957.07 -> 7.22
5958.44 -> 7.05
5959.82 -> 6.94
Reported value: 0.143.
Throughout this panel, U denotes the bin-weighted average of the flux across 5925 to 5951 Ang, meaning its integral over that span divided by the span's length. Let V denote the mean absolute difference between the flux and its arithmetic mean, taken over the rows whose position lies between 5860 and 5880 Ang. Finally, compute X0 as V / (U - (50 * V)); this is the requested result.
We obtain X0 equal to -0.22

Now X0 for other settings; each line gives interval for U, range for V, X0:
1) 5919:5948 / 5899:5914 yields -0.04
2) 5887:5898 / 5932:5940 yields 0.01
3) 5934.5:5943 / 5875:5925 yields -0.03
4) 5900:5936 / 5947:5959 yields 0.04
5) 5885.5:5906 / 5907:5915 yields 0.03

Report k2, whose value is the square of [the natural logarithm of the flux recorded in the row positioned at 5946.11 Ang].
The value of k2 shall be 3.80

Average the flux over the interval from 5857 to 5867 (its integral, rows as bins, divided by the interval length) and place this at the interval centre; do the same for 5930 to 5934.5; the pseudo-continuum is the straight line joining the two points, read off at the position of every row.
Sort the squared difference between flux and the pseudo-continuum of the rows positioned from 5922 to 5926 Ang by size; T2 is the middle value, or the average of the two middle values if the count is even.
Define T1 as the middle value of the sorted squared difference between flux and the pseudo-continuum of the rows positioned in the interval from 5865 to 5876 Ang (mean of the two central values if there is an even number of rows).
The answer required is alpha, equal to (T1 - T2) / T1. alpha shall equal 0.9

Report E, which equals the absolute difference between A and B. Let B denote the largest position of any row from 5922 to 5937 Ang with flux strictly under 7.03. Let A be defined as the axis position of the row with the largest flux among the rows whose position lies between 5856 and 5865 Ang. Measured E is 65.2 Ang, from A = 5864.53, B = 5929.70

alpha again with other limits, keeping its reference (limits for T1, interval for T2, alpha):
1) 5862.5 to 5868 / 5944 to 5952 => -4.5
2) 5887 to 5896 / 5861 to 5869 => 1.0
